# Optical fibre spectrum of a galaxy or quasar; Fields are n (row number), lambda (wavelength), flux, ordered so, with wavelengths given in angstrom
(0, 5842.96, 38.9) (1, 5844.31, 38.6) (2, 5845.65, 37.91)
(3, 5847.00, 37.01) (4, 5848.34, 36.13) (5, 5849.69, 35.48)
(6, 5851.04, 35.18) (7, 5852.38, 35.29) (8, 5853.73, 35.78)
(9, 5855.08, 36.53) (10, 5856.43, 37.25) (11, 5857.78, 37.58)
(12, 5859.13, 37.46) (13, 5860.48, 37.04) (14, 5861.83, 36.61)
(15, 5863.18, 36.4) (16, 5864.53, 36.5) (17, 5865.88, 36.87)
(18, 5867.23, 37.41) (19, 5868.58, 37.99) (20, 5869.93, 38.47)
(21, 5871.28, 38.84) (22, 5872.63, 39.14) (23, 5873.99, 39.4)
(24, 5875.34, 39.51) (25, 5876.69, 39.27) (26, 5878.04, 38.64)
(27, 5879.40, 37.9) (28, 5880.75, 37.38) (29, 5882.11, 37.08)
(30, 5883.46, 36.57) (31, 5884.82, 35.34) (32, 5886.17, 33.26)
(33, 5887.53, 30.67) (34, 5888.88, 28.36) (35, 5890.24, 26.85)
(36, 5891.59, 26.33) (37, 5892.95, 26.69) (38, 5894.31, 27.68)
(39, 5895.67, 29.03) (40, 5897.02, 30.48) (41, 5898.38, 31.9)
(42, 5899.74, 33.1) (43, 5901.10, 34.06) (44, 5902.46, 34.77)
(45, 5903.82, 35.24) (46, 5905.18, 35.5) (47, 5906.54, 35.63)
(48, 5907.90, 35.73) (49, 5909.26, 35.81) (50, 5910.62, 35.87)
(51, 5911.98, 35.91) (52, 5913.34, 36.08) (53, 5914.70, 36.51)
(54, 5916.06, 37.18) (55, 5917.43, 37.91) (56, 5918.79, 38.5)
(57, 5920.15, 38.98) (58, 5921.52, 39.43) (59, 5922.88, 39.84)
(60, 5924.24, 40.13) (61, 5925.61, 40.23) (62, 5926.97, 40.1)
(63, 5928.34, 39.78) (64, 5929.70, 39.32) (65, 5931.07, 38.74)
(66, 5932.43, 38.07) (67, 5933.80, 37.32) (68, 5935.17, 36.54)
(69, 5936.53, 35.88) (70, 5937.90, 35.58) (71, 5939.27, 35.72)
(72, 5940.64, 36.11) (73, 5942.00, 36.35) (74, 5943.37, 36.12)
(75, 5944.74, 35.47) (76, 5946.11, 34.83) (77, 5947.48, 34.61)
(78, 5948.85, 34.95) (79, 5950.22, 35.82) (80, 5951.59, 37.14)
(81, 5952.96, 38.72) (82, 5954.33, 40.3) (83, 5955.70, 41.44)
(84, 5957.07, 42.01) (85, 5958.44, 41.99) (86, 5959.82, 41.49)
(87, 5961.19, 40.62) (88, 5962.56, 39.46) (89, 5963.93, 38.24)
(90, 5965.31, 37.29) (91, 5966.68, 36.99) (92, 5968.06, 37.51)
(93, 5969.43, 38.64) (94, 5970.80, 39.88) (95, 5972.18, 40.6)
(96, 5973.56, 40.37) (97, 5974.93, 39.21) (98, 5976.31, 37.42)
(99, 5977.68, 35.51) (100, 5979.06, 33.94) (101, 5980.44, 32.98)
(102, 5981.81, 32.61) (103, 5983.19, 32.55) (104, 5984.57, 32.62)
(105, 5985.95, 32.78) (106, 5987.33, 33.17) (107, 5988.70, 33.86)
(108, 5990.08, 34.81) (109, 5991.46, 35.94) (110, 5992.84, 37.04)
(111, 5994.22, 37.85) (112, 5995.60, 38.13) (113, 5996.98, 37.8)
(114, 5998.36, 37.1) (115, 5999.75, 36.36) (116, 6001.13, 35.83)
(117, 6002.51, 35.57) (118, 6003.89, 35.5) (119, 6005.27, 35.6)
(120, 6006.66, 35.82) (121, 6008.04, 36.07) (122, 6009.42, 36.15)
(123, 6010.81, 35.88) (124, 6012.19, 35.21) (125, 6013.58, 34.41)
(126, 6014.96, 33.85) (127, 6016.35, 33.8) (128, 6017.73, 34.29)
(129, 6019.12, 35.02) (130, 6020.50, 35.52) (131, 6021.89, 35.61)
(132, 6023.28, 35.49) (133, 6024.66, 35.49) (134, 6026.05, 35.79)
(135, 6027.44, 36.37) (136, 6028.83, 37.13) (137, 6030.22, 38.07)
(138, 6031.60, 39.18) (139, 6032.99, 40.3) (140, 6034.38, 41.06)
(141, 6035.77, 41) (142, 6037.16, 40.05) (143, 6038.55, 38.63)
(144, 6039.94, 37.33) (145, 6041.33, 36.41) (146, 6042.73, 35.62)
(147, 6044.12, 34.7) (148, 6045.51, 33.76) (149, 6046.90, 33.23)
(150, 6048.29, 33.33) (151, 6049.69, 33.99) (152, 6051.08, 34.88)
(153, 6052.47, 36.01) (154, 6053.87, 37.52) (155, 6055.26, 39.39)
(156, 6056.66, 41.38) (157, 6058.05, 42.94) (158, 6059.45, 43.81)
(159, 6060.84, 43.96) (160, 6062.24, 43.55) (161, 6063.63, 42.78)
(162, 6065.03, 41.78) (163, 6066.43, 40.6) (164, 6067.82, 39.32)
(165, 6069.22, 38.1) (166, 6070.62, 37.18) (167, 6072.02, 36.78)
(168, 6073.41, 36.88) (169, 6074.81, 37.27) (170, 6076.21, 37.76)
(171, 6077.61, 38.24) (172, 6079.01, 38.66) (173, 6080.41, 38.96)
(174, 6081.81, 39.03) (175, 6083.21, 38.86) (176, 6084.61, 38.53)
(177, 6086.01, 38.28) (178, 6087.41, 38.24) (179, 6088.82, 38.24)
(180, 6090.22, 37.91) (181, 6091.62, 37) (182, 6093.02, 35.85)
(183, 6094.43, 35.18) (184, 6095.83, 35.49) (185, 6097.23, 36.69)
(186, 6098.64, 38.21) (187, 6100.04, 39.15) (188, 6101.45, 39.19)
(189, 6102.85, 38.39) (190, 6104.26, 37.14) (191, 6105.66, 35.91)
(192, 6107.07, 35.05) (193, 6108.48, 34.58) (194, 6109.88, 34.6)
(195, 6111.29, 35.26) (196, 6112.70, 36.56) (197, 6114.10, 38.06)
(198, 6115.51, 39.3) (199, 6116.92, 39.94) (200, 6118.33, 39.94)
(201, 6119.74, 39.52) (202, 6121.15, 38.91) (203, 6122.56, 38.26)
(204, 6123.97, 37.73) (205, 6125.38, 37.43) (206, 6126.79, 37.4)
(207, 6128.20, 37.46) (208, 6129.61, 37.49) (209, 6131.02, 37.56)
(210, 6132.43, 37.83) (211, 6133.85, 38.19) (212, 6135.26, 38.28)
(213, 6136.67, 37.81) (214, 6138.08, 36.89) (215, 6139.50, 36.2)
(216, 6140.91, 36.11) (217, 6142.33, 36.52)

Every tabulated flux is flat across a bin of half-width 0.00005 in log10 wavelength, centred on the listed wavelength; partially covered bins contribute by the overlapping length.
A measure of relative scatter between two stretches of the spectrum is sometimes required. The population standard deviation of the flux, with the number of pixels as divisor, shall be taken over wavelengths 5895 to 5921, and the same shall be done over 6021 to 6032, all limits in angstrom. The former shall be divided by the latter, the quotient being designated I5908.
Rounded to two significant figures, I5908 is 1.9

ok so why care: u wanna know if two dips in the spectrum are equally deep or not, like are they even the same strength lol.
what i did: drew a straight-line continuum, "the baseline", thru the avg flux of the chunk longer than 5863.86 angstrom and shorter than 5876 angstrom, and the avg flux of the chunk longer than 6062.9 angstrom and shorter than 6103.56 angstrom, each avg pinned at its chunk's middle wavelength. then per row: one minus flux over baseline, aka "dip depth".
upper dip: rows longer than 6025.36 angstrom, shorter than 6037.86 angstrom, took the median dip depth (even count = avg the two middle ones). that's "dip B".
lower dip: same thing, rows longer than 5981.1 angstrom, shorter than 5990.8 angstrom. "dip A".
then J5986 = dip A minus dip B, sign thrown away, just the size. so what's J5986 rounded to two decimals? 0.17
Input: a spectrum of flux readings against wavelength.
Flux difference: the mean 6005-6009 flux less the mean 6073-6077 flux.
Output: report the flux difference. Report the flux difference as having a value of -1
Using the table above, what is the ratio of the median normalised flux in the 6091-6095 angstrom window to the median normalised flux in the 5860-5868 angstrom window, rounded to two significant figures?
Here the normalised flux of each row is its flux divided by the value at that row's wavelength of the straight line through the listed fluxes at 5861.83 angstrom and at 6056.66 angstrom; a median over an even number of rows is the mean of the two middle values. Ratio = 0.85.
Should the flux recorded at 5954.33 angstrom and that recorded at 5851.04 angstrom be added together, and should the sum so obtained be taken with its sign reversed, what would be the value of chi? -75.5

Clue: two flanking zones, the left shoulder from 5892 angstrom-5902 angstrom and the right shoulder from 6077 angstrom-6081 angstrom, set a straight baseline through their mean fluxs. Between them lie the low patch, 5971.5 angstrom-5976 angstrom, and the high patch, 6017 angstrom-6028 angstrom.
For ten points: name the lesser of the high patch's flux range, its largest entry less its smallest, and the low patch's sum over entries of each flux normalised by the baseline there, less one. 0.55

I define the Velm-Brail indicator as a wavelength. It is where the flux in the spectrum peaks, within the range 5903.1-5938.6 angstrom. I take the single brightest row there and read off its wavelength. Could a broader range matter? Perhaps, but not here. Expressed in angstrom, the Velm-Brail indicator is 5925.61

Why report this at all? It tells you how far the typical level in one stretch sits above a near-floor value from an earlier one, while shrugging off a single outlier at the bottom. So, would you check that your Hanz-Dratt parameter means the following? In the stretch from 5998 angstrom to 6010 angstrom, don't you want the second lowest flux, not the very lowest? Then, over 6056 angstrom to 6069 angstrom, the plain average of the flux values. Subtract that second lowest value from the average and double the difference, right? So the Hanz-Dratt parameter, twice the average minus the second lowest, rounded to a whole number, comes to 13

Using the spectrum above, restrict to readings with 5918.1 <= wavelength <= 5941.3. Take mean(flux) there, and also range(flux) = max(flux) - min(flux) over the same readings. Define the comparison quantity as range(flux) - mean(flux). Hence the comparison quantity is -33.6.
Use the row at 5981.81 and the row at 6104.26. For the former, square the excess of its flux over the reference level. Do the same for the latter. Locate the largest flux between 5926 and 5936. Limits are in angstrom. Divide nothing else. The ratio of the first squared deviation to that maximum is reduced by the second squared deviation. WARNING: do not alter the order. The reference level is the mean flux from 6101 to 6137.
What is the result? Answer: 0.4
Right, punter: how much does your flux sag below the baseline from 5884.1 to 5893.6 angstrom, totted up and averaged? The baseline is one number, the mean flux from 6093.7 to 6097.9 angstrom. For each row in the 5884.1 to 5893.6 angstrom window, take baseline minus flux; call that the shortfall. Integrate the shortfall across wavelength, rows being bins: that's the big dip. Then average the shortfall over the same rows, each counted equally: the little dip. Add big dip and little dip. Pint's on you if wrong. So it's 64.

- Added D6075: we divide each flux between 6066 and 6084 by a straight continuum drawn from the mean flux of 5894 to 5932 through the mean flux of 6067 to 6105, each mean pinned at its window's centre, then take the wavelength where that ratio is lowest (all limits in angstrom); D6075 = 6072.02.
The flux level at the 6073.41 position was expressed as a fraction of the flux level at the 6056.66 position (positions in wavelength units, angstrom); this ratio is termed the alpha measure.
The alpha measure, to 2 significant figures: 0.89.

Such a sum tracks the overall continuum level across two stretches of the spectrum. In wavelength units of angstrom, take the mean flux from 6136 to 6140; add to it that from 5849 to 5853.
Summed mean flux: 72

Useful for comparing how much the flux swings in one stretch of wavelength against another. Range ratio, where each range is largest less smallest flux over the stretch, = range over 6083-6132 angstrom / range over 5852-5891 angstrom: 0.4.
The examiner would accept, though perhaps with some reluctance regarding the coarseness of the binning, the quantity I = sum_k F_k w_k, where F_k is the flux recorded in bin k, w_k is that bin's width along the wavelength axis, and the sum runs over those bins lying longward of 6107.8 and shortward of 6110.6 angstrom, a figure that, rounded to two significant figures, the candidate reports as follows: 97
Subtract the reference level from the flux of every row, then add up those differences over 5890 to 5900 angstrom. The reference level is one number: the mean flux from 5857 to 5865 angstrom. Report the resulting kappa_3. -63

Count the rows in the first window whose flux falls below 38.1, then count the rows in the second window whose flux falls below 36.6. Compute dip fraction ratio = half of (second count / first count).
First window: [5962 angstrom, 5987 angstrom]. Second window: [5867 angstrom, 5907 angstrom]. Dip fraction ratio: 0.82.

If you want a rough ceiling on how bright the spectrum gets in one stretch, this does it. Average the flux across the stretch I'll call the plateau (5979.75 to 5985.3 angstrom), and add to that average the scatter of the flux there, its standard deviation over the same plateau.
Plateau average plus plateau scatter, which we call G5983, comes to 32.9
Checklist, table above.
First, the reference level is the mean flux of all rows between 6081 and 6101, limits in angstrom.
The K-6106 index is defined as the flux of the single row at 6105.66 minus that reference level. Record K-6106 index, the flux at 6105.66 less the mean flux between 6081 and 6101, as -1.7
